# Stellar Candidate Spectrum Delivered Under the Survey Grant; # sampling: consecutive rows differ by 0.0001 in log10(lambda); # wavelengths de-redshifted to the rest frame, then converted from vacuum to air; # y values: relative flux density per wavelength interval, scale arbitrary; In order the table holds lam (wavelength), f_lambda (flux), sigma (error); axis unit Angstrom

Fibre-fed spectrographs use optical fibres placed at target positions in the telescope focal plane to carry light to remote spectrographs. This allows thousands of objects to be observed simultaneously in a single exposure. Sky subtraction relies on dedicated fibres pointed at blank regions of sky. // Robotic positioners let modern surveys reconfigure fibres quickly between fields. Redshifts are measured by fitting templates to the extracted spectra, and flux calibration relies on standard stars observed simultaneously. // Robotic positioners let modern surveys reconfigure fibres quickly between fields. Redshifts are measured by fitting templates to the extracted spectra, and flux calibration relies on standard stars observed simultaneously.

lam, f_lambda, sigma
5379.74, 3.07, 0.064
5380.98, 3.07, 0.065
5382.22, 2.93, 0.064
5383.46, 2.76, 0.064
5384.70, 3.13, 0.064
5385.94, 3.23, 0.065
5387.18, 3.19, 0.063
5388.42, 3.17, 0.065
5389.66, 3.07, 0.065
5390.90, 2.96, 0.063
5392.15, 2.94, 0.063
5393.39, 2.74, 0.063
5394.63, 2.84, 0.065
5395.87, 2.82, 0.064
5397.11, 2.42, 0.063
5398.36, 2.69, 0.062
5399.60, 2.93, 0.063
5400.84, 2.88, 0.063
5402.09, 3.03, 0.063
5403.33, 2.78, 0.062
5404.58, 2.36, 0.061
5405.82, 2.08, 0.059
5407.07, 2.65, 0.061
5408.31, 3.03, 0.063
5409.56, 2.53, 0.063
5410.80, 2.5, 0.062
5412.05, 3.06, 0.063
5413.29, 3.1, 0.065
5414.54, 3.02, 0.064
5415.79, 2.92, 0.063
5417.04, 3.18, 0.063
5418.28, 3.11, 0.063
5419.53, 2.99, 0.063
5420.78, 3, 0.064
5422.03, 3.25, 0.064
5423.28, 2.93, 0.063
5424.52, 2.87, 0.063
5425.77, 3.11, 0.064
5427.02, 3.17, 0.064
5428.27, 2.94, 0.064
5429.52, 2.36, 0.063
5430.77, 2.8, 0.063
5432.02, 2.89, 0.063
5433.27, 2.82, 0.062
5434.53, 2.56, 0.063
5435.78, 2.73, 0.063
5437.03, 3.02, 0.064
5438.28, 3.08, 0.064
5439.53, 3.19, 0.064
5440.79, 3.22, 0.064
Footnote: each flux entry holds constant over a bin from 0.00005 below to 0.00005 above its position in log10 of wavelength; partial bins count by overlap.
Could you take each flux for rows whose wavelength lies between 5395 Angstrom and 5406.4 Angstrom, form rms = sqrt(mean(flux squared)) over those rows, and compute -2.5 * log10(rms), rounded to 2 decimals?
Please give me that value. -1.07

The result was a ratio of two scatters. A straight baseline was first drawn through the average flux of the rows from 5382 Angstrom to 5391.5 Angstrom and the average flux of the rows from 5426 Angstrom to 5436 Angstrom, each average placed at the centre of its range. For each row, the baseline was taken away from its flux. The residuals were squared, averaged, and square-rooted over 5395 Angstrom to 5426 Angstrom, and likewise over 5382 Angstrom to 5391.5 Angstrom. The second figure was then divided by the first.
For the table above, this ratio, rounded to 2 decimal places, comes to 0.49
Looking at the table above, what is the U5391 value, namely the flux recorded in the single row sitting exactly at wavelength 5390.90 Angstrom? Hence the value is 2.96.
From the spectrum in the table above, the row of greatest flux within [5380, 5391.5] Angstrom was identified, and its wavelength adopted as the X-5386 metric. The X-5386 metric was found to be 5385.94 Angstrom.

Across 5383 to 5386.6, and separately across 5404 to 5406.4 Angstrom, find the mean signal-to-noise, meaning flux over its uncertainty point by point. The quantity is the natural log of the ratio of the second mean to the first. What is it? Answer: -0.25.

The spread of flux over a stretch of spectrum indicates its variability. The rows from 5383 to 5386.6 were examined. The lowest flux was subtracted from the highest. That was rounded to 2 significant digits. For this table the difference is 0.47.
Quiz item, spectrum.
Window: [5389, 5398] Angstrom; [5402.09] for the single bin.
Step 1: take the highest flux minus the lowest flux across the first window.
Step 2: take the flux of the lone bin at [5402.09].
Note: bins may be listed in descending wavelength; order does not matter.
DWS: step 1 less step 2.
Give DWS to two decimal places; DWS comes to -2.38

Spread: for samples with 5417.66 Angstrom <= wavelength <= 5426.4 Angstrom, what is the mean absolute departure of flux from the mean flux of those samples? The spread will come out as 0.10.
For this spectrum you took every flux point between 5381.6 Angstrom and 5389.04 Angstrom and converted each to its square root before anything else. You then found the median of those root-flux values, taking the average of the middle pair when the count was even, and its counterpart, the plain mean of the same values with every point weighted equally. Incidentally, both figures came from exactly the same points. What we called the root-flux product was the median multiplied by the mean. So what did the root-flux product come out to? 3.1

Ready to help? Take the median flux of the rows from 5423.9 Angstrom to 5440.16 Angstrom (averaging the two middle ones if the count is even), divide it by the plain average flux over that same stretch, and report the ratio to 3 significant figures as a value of 1.00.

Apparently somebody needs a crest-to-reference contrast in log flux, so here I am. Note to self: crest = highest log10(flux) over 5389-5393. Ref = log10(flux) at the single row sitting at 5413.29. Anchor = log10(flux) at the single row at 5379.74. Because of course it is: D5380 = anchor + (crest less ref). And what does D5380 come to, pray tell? 0.483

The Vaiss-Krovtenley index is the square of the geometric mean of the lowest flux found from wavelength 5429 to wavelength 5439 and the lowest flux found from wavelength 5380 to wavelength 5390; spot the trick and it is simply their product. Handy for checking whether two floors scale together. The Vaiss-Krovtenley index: 6.51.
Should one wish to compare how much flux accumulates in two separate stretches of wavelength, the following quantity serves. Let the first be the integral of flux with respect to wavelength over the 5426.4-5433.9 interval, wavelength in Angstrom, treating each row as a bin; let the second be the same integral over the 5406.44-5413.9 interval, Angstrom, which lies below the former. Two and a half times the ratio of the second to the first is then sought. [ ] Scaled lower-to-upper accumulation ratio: 2.47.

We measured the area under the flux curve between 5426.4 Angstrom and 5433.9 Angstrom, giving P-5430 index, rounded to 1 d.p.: 21.2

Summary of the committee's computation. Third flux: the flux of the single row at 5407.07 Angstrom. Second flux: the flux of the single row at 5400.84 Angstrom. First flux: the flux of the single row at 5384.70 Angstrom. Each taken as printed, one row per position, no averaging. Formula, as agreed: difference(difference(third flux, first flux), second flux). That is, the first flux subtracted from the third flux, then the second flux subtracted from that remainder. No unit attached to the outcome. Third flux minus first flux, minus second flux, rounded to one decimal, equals -3.4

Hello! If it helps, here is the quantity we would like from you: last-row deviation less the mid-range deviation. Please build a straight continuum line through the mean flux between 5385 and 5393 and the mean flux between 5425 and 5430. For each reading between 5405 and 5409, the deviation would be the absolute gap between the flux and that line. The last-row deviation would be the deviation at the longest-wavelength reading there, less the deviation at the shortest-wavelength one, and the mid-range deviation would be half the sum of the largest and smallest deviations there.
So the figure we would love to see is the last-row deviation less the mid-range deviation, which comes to -1.37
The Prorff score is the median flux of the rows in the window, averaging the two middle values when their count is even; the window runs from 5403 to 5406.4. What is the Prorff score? 2.36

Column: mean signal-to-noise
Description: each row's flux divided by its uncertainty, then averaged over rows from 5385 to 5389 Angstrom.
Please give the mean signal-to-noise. 50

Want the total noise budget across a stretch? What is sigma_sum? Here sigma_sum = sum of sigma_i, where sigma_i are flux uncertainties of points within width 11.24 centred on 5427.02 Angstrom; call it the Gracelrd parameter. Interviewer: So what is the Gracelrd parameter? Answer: 0.57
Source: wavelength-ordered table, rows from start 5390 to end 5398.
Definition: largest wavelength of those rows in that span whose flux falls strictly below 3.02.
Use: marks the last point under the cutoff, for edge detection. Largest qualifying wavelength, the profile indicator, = 5397.11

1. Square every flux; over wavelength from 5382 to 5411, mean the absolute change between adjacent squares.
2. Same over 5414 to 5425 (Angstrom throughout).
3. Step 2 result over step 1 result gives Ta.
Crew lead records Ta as 0.81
